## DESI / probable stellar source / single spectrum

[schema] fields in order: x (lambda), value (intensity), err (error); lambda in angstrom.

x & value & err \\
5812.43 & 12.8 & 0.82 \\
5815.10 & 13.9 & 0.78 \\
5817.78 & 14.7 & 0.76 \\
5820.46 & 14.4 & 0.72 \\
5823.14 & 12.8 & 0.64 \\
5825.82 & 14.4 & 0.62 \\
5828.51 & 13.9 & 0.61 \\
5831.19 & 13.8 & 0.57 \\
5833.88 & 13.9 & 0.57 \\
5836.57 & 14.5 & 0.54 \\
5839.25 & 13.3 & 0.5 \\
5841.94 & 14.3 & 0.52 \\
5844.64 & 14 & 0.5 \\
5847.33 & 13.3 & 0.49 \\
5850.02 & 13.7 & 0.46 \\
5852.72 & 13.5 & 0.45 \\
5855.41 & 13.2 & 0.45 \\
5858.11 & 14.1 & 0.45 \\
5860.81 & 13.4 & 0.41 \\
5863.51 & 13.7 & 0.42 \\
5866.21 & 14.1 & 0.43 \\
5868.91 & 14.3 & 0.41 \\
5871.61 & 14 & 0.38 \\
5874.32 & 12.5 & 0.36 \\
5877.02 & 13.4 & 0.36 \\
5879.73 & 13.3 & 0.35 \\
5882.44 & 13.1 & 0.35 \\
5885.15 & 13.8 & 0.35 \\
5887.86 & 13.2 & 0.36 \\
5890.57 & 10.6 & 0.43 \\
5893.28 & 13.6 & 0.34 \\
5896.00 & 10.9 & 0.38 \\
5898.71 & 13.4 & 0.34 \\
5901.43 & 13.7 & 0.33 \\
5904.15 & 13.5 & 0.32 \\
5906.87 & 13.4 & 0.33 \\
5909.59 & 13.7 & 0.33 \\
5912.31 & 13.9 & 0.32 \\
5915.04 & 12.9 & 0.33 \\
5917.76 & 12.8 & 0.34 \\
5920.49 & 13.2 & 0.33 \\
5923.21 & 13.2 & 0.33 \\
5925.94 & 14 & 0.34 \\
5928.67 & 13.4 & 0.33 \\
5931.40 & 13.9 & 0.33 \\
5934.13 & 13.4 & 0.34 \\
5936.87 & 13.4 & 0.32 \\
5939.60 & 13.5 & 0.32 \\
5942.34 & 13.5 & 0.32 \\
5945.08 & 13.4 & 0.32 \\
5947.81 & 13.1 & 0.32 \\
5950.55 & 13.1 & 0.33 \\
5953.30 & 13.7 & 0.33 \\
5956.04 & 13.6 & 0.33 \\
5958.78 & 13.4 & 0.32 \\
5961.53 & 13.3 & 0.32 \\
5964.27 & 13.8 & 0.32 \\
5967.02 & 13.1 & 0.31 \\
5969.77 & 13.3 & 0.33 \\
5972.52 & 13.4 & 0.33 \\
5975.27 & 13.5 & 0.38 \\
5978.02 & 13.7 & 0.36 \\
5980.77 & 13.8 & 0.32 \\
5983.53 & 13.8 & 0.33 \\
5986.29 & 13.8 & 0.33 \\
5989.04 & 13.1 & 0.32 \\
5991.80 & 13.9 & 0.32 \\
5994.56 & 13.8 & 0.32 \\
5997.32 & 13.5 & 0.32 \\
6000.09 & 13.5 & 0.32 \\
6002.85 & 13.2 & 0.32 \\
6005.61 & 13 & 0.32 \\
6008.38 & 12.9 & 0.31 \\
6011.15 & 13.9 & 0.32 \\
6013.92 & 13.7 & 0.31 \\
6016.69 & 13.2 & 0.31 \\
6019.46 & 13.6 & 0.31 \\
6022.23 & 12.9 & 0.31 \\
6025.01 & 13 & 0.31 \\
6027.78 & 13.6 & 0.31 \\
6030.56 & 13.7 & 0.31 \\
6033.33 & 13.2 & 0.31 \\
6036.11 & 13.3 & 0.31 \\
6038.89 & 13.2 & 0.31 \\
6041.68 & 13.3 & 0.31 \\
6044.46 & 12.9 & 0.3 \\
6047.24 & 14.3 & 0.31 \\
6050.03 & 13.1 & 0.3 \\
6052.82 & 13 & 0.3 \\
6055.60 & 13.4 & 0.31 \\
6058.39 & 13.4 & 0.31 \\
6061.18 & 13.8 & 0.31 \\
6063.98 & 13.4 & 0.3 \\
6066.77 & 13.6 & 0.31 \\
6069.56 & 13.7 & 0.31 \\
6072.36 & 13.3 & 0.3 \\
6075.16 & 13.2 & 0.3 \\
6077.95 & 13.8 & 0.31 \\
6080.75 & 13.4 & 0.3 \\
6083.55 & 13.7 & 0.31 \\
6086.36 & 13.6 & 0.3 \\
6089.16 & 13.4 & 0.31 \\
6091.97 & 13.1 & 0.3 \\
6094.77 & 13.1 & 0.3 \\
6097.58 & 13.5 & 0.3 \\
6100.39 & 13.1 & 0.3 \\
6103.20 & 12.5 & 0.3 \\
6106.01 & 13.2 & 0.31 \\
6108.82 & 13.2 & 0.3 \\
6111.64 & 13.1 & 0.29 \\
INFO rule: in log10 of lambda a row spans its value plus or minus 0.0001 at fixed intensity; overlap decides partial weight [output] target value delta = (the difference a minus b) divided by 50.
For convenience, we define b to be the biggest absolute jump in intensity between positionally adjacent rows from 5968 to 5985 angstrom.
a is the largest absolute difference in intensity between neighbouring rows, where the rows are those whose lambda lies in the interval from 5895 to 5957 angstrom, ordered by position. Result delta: 0.046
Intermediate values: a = 2.50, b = 0.20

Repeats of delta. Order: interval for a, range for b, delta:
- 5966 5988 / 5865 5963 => -0.056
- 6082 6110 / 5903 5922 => -0.006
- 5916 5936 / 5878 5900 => -0.044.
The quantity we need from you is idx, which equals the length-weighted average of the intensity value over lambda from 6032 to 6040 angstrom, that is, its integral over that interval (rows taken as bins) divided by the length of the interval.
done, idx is 13.2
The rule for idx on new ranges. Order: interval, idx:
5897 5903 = 13.4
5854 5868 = 13.7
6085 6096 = 13.3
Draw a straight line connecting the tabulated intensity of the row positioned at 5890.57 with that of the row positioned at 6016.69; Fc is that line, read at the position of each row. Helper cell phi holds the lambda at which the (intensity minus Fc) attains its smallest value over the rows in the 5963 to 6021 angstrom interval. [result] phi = 6008.38 angstrom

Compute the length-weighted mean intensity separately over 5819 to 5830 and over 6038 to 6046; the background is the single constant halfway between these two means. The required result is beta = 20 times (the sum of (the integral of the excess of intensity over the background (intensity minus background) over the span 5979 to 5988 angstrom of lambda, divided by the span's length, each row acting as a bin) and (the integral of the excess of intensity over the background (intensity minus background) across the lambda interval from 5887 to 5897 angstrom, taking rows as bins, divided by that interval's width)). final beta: -24.1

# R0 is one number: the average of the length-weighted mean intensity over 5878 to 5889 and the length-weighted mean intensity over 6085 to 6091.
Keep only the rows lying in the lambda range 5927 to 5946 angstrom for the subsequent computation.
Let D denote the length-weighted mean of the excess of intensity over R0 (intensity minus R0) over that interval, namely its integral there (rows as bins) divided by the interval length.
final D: 0.10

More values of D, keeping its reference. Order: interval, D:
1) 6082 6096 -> -0.02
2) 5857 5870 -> 0.50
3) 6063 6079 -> 0.09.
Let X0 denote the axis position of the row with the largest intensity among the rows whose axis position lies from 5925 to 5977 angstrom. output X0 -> 5925.94 angstrom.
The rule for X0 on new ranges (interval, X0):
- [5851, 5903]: 5868.91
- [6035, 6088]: 6047.24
